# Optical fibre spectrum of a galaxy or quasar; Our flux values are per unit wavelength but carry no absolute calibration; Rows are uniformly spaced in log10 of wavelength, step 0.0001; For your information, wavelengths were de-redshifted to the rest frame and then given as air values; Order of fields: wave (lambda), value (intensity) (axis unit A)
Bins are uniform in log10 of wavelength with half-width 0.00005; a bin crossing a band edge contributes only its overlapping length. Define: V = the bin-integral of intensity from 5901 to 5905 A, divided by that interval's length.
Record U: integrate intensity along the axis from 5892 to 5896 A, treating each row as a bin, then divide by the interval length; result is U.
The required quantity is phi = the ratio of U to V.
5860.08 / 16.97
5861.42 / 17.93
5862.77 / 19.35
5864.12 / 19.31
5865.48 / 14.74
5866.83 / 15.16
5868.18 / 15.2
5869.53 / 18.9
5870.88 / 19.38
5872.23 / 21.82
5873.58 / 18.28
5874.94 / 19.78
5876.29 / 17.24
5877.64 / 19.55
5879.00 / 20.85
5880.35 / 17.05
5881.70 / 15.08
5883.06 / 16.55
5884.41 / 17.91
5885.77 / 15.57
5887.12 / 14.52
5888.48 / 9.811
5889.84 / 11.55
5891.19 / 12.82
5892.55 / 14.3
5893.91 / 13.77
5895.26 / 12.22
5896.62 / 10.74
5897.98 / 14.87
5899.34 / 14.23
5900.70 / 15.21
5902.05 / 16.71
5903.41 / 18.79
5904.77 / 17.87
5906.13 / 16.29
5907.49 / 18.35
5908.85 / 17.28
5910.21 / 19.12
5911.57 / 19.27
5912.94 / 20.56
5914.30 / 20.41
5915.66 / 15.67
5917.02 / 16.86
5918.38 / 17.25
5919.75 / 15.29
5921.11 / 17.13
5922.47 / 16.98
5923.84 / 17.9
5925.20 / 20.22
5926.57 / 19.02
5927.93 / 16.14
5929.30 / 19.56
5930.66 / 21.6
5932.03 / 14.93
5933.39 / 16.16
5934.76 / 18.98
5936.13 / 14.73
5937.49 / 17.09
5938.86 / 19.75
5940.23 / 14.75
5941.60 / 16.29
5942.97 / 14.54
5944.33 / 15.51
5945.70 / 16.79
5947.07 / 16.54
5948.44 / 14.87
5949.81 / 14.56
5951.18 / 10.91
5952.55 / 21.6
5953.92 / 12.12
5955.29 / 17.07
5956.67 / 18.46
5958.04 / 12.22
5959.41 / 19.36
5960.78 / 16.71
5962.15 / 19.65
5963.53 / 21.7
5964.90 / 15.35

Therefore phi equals 0.76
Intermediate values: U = 13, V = 17.6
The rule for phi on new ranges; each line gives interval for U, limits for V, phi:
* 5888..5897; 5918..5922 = 0.74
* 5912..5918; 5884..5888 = 1.18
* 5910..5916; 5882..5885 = 1.13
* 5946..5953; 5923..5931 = 0.82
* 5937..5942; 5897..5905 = 1.06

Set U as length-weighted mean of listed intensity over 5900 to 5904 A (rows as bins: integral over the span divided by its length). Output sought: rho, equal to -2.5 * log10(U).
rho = -3.07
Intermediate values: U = 16.9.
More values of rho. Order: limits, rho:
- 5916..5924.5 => -3.07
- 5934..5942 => -3.07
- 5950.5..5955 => -2.95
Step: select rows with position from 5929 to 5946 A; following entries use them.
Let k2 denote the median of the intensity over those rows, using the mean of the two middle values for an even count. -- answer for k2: 16.3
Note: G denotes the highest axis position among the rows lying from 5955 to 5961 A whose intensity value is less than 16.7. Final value 5958.04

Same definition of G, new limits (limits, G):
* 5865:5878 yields 5868.18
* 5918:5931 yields 5927.93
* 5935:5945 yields 5944.33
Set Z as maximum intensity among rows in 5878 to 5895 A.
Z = 20.85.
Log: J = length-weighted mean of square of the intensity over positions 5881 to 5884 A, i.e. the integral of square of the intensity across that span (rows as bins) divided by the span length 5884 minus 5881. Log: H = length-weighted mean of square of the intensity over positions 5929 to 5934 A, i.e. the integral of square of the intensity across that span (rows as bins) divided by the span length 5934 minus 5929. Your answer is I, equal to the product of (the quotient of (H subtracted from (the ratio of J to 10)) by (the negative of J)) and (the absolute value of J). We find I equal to 305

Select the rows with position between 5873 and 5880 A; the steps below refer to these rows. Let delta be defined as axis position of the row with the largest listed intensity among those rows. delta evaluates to 5879.00 A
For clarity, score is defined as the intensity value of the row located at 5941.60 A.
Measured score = 16.29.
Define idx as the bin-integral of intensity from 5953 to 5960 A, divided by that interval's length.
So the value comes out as 16.0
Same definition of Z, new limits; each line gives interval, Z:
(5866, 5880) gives 21.82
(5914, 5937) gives 21.6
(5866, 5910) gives 21.82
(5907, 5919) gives 20.56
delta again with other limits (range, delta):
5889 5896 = 5892.55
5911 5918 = 5912.94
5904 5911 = 5910.21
